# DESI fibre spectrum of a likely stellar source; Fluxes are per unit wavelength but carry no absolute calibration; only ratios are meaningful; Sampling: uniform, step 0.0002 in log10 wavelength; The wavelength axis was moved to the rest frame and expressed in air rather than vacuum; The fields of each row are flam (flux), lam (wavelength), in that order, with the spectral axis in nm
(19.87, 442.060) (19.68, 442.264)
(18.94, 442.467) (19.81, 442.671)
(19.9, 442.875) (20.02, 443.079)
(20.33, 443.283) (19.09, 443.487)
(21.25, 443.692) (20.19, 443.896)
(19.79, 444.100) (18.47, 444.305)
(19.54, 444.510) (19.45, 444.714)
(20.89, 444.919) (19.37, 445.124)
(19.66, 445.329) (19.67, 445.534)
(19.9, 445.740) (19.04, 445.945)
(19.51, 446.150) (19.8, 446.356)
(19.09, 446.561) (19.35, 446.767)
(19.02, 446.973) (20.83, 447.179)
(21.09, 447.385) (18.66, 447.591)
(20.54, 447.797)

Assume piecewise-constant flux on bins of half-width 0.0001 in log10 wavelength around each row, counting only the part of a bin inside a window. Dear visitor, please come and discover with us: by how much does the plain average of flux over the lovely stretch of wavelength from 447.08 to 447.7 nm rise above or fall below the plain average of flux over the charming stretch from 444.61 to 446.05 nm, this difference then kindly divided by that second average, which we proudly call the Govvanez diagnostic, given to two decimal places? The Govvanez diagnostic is 0.02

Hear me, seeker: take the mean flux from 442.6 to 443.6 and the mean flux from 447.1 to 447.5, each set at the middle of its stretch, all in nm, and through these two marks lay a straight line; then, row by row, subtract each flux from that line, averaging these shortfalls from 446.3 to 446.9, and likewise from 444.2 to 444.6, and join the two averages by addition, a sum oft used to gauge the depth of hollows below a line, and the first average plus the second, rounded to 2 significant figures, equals 2.5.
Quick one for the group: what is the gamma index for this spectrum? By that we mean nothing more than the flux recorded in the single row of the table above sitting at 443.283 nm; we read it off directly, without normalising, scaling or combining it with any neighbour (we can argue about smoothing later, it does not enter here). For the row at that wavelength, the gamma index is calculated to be 20.33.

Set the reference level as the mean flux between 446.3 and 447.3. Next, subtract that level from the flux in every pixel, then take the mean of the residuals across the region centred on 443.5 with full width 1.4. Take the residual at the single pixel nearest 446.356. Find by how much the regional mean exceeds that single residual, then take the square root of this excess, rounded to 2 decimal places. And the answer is 0.53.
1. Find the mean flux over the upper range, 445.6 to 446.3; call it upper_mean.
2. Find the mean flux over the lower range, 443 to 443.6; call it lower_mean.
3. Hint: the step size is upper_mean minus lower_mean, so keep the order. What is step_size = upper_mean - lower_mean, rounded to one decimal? -0.3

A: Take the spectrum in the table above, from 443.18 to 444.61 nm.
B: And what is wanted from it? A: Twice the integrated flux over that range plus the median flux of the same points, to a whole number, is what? 76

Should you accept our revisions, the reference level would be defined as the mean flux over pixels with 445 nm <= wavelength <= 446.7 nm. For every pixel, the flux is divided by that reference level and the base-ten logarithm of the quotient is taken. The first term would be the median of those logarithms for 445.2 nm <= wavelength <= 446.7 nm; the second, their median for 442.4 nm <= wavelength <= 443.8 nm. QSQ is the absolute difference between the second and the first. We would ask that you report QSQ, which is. 0.0053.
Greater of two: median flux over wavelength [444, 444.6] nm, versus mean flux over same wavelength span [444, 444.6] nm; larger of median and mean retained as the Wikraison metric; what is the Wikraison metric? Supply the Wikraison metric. 19.5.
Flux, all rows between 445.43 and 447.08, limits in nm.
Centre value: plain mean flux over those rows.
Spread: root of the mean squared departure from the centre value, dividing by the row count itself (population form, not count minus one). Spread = 0.3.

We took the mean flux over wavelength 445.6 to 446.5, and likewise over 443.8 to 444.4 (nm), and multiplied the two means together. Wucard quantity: 381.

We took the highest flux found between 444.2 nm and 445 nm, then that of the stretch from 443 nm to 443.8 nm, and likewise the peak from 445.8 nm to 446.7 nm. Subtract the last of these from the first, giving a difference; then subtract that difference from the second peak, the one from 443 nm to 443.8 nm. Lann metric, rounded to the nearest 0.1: 20.2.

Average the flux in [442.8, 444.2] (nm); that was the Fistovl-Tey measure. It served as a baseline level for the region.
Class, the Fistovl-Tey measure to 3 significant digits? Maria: 20.1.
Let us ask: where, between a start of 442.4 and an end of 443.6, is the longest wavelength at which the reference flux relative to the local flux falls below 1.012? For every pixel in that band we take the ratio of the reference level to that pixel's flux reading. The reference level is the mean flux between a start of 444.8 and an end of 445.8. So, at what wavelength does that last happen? 443.283 nm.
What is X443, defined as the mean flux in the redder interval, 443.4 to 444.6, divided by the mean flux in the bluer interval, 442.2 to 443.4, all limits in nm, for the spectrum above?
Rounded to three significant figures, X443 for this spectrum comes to 0.997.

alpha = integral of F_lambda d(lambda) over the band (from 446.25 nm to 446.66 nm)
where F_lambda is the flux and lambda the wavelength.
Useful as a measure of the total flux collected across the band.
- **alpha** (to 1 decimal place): 8.0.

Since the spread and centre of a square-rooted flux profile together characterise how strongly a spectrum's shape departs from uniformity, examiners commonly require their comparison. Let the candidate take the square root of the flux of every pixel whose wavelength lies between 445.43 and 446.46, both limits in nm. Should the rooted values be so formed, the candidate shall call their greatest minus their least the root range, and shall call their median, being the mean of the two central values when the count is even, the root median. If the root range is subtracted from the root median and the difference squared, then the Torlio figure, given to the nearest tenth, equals 18.8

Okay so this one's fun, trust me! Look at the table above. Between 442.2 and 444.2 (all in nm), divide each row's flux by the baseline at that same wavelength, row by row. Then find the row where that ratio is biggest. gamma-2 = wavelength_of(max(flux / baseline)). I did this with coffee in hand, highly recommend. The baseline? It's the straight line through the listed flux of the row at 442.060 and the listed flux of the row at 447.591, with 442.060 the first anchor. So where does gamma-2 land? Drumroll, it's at 443.692 nm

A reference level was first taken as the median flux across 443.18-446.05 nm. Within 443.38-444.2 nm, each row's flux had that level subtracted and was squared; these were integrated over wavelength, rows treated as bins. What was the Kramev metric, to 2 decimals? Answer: 0.64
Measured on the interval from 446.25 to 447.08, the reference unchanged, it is 0.18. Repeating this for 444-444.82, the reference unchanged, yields 0.31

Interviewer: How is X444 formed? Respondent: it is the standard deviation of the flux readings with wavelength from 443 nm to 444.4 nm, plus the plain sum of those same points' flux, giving 140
